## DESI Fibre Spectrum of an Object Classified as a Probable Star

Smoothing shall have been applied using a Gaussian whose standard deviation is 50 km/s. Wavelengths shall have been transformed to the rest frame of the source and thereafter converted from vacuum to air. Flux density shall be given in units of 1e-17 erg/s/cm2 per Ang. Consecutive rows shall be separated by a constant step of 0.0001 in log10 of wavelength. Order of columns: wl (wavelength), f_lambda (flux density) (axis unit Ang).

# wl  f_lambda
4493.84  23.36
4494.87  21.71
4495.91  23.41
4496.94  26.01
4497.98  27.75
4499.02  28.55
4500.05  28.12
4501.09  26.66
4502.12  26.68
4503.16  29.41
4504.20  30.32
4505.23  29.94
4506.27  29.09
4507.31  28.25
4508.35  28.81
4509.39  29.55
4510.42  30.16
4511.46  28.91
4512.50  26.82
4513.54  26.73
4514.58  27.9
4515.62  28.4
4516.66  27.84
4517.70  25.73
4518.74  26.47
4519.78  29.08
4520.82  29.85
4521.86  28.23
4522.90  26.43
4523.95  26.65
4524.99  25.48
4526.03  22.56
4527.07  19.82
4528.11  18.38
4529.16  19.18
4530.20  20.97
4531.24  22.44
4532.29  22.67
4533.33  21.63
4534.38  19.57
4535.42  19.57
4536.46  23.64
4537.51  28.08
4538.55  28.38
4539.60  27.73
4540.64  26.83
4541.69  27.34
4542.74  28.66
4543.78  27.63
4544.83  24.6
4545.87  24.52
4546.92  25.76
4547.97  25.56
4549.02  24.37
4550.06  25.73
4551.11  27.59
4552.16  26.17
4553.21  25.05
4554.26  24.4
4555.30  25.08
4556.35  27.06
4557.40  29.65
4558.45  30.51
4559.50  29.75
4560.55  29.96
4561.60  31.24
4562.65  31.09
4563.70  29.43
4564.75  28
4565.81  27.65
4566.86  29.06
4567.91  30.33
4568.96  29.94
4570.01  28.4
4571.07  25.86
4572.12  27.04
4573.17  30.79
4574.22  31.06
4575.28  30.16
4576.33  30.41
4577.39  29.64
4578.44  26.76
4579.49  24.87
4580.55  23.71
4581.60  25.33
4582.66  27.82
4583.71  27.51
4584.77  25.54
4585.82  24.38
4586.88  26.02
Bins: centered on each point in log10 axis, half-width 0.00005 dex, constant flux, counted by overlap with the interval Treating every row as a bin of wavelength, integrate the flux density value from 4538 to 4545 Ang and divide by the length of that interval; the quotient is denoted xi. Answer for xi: 27.4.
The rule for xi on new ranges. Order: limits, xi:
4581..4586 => 26.2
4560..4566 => 29.6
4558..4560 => 30.1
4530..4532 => 21.9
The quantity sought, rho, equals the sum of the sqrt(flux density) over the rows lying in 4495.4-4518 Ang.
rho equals 116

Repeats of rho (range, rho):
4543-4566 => 115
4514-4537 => 108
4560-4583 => 118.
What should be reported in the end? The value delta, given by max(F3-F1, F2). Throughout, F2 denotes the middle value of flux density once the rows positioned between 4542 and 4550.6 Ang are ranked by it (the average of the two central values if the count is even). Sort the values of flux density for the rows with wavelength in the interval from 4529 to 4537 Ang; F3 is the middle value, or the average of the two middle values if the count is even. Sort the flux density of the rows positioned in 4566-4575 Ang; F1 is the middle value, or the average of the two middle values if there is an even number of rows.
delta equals 26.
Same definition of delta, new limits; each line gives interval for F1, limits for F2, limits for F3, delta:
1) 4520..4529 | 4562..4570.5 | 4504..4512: 29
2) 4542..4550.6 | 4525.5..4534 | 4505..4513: 21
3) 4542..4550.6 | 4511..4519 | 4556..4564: 27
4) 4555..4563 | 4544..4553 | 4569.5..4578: 26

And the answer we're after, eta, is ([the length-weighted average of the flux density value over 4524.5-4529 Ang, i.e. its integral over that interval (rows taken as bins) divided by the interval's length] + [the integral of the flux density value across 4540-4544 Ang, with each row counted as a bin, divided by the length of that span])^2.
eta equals 2399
